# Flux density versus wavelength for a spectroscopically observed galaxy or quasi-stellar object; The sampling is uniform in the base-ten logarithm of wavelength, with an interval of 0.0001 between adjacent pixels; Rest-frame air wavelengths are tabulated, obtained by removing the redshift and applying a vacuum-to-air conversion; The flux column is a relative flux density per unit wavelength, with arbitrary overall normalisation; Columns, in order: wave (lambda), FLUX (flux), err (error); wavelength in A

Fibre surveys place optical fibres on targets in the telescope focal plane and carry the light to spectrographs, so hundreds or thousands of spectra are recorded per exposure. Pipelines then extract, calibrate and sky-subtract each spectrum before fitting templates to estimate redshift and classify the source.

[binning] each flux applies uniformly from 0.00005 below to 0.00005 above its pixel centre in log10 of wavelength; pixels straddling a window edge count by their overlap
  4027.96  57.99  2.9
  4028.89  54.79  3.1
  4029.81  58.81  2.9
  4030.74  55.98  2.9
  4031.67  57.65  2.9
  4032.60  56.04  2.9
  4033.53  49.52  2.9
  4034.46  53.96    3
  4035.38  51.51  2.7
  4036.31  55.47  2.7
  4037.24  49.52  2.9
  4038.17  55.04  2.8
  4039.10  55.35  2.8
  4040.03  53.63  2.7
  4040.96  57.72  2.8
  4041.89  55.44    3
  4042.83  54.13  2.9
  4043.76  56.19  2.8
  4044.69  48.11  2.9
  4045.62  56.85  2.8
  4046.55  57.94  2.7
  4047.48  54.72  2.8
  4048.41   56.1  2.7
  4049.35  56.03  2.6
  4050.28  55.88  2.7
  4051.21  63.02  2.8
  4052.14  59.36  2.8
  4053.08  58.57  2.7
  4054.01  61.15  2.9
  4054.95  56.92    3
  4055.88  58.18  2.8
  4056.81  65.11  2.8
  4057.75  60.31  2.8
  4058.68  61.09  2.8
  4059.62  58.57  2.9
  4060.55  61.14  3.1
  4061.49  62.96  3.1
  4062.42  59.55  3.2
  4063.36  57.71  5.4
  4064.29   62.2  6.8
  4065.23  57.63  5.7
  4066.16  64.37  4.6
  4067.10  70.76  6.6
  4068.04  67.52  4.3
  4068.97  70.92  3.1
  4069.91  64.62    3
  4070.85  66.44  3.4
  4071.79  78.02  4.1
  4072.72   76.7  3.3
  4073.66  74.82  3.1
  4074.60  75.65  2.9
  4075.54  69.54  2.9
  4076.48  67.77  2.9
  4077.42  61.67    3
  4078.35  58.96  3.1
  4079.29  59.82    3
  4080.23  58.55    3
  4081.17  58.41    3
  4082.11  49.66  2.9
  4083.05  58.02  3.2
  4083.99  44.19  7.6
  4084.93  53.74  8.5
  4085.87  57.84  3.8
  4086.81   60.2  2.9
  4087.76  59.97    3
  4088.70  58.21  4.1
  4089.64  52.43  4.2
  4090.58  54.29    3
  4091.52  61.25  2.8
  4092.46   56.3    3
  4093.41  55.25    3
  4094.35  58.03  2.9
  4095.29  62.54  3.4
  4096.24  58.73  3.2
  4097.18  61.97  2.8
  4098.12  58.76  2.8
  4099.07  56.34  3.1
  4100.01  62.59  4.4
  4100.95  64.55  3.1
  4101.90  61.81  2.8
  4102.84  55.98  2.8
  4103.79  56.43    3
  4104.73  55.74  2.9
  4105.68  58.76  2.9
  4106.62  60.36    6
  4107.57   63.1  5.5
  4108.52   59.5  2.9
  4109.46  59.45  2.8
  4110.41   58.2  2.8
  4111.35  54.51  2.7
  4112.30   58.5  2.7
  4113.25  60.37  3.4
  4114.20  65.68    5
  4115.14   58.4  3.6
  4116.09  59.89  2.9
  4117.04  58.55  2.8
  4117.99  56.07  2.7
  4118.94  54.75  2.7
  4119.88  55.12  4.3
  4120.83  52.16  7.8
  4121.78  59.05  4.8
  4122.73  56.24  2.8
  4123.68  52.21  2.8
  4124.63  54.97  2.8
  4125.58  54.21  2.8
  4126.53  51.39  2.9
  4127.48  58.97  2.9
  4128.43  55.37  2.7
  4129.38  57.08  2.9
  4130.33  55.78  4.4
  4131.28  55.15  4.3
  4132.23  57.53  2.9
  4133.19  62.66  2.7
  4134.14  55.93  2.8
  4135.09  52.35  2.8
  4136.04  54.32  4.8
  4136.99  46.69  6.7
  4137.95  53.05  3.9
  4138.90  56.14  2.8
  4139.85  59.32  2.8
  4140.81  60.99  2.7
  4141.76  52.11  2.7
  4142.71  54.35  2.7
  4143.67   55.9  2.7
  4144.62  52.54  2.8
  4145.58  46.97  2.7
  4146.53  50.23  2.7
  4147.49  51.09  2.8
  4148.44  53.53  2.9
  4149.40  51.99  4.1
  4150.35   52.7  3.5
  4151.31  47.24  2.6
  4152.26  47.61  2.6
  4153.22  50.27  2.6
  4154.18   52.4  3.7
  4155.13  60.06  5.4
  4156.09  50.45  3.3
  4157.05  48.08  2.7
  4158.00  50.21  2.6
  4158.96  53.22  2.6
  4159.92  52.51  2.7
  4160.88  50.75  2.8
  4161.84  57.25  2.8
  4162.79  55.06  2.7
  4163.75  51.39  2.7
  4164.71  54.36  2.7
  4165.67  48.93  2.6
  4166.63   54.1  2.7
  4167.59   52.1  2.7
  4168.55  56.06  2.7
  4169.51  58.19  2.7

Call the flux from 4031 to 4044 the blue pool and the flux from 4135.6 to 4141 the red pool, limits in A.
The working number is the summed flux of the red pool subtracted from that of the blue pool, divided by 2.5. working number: 172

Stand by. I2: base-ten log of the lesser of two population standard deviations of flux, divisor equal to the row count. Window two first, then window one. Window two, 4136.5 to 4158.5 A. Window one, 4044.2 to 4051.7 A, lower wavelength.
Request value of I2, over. 0.58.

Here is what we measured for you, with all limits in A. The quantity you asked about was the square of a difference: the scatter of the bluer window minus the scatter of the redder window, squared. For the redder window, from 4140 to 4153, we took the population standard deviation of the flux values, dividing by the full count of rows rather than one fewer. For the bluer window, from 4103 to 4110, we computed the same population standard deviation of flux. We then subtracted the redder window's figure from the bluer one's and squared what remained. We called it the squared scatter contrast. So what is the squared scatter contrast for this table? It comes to 2.0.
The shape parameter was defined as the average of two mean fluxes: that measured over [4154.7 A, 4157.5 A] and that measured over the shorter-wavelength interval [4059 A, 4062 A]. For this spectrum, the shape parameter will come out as 57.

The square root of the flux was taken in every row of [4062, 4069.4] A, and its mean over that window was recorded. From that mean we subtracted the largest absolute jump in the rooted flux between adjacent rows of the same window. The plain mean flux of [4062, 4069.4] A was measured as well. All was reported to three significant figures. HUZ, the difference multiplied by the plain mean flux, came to 482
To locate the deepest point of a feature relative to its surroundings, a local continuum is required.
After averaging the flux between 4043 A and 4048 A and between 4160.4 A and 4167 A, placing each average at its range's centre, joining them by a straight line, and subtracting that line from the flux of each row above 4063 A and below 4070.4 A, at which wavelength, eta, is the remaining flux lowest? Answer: 4065.23 A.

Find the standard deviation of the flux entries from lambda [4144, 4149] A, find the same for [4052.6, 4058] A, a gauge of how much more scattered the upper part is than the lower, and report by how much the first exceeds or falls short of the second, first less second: -0.4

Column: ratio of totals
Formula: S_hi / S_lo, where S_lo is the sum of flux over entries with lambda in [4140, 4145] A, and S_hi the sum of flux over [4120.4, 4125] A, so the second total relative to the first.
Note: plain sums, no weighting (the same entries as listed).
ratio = 1.00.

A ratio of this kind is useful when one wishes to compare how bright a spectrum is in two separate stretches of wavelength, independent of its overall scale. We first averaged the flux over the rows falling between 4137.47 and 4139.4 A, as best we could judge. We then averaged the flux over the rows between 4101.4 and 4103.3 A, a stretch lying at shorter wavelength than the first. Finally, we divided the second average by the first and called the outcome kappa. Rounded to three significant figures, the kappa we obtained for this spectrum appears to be 1.08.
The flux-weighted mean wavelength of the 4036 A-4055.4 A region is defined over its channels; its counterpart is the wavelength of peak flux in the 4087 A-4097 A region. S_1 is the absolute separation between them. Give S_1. 49.5 A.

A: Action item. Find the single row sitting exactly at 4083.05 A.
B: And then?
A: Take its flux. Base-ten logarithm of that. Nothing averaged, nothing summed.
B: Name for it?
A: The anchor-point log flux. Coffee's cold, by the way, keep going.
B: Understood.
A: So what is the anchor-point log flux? 1.76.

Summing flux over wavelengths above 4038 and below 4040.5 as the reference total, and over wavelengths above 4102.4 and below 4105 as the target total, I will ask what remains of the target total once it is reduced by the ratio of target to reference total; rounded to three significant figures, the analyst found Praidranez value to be 167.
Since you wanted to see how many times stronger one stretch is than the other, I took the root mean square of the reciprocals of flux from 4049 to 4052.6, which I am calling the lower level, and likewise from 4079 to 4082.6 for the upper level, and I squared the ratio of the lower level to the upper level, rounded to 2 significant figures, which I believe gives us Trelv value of 0.92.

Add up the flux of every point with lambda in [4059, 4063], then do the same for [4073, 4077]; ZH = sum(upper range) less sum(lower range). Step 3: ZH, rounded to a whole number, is 46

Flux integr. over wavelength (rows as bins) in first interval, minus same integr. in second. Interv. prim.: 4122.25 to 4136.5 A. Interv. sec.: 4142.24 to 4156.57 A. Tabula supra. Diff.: 50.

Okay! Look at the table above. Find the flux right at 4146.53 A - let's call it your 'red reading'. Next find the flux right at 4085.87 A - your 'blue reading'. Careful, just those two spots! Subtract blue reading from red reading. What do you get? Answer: -7.6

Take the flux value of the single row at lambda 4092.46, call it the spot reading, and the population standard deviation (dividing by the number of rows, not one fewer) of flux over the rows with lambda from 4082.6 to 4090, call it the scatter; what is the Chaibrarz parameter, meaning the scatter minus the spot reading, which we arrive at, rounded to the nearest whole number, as -51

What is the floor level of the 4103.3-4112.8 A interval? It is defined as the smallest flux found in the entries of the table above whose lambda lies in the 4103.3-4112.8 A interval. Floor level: 54.51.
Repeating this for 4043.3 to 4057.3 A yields 48.11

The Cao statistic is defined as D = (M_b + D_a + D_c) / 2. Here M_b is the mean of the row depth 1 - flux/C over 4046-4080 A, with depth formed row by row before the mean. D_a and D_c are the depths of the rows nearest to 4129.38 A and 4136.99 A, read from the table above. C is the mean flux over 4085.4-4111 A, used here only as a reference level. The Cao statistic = 0.082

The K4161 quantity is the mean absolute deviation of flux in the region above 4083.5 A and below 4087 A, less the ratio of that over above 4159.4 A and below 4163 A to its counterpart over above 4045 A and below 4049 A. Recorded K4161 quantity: 2.75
